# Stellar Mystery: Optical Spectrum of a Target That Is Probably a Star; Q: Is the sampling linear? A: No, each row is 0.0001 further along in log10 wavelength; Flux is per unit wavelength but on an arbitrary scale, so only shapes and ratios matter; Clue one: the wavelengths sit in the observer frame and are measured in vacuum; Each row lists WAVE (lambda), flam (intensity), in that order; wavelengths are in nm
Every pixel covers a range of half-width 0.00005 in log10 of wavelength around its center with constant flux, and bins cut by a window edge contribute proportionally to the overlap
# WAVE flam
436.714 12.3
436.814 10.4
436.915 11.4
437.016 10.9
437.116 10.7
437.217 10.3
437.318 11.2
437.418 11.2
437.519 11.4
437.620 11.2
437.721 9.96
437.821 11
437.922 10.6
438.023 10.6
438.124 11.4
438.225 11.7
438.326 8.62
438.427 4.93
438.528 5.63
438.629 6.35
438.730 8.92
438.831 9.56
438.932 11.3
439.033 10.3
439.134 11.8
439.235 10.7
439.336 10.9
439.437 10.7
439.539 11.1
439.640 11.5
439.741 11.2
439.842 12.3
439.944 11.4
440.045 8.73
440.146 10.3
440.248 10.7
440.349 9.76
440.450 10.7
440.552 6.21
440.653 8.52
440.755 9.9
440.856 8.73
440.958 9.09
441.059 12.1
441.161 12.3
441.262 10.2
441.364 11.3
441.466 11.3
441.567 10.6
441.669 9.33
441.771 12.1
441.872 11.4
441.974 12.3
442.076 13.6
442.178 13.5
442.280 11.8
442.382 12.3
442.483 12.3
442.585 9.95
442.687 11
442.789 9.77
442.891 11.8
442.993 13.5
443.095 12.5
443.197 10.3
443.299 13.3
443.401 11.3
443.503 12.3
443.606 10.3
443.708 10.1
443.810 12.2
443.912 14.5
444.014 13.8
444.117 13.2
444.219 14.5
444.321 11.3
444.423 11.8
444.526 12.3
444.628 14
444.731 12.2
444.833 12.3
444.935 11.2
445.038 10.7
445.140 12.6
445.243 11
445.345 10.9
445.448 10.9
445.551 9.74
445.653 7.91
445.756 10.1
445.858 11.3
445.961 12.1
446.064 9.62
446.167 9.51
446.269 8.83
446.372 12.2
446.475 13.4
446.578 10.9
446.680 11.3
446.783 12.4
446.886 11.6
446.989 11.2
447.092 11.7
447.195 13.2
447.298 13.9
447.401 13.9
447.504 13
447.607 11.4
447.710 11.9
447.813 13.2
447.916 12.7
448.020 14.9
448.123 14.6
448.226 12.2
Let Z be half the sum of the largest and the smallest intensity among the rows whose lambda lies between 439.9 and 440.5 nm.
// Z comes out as 10.1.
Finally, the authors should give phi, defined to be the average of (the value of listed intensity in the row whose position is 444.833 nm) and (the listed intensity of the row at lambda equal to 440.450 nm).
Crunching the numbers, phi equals 11.5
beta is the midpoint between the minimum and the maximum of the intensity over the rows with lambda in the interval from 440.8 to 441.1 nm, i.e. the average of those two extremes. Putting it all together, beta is 10.4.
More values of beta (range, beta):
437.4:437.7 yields 11.3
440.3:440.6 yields 8.5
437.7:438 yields 10.5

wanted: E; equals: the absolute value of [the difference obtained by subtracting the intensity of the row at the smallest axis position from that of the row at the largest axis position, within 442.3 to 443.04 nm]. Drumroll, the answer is 1.20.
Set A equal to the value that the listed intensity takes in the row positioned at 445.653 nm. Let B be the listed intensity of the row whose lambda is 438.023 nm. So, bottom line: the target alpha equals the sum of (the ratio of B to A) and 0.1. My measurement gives 1.44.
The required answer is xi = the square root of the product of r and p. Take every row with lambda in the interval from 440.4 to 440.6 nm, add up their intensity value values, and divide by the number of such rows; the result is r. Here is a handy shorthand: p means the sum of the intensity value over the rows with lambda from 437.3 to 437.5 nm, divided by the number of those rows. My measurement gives 9.7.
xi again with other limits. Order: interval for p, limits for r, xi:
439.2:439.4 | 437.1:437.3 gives 10.6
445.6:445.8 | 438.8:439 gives 9.7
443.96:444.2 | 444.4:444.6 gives 12.8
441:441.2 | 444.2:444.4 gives 12.5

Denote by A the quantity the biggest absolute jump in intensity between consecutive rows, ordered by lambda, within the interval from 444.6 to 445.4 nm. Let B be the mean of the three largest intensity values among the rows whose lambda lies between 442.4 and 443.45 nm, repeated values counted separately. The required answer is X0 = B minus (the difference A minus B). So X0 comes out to 24.3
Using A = 1.9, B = 13.1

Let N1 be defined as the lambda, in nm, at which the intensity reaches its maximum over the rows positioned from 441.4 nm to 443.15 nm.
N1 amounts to 442.076 nm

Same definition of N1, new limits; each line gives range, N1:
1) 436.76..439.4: 439.134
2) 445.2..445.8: 445.243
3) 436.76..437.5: 436.915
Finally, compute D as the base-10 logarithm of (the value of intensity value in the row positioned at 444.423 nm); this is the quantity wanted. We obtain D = 1.072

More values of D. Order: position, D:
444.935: 1.049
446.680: 1.053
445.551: 0.989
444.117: 1.121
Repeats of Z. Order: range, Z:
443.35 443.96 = 12.3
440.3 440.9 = 8.5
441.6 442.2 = 11.5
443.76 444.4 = 12.9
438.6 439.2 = 9.1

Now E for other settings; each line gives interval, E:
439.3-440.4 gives 1.14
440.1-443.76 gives 0.20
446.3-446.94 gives 0.60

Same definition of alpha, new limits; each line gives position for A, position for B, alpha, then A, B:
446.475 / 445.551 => 0.83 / 13.4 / 9.74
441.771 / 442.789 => 0.91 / 12.1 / 9.77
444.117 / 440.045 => 0.76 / 13.2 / 8.73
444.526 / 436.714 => 1.10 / 12.3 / 12.3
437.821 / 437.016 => 1.09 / 11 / 10.9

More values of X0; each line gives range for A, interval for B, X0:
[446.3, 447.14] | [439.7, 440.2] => 20.8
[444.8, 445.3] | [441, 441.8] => 22.4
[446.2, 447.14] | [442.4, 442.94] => 20.0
